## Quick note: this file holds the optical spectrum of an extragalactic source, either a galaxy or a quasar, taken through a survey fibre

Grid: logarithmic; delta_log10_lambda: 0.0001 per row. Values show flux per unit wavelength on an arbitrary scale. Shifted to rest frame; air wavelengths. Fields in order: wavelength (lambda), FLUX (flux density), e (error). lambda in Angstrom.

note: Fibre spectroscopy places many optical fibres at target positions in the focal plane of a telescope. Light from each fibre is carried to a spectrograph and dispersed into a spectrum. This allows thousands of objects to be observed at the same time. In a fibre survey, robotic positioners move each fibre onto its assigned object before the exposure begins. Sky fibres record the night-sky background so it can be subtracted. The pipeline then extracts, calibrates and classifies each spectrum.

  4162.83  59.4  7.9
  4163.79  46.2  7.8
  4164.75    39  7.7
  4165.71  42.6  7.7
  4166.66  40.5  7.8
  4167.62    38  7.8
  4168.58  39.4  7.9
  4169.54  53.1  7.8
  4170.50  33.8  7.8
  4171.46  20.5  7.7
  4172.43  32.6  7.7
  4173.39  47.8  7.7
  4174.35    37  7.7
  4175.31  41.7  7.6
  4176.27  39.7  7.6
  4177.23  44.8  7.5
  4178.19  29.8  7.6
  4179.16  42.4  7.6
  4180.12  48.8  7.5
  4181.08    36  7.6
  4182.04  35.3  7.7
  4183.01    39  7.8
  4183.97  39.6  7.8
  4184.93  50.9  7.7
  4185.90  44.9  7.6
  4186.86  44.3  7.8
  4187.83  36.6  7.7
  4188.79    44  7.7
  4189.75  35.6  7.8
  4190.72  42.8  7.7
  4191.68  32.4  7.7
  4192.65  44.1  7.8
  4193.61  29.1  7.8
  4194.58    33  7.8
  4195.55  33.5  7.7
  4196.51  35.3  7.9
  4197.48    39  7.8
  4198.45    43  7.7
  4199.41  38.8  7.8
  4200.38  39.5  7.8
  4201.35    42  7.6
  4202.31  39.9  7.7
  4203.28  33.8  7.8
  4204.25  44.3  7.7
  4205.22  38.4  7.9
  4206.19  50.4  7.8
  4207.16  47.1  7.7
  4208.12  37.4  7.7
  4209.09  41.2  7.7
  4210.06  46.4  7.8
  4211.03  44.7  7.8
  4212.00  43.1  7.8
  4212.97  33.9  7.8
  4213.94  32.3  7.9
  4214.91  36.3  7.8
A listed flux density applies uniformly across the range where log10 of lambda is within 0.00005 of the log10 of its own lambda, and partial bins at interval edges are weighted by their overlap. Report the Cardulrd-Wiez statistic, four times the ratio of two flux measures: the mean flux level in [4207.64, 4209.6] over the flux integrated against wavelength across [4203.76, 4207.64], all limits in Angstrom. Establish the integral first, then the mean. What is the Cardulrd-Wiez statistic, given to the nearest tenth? 0.9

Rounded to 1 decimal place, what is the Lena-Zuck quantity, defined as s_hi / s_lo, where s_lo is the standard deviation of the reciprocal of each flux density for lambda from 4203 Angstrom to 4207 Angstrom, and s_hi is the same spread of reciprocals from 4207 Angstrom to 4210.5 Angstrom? 0.6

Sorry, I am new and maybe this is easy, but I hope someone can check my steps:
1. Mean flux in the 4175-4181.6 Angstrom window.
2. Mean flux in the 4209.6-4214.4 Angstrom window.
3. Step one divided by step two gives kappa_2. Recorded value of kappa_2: 1.01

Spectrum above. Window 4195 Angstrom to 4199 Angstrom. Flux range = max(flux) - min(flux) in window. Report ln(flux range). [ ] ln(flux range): 2.25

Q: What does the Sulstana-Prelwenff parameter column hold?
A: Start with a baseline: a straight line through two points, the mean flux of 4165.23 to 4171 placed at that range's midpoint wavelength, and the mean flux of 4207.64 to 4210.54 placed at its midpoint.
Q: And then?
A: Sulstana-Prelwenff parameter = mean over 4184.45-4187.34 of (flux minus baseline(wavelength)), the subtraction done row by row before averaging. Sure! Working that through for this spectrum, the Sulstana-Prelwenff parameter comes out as 5.3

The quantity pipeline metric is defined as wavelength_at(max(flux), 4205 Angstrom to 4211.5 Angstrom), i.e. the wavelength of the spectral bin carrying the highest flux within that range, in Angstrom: 4206.19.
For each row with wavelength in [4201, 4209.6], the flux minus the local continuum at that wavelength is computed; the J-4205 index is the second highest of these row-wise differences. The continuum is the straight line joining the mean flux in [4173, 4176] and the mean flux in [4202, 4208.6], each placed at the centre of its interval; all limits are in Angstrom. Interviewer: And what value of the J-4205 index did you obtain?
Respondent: 5.5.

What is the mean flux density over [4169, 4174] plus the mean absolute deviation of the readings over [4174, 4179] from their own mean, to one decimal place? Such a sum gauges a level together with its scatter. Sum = 41.7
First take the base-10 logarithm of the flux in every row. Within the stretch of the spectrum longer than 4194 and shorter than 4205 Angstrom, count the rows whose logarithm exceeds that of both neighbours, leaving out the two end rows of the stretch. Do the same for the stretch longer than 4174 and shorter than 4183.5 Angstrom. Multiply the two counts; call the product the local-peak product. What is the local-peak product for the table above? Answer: 6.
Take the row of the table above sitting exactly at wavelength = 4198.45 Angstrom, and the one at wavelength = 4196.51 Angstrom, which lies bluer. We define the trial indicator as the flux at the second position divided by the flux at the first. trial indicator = 0.82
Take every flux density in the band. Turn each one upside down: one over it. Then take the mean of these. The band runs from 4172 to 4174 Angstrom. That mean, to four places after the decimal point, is 0.0258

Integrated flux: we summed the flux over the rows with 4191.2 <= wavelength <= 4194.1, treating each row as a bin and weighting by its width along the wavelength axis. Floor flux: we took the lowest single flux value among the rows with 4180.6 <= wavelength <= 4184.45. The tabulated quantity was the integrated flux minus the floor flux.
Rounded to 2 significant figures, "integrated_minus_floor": 67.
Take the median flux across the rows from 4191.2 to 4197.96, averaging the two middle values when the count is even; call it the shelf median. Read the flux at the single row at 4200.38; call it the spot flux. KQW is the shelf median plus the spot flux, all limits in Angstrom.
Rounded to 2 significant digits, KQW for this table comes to 73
